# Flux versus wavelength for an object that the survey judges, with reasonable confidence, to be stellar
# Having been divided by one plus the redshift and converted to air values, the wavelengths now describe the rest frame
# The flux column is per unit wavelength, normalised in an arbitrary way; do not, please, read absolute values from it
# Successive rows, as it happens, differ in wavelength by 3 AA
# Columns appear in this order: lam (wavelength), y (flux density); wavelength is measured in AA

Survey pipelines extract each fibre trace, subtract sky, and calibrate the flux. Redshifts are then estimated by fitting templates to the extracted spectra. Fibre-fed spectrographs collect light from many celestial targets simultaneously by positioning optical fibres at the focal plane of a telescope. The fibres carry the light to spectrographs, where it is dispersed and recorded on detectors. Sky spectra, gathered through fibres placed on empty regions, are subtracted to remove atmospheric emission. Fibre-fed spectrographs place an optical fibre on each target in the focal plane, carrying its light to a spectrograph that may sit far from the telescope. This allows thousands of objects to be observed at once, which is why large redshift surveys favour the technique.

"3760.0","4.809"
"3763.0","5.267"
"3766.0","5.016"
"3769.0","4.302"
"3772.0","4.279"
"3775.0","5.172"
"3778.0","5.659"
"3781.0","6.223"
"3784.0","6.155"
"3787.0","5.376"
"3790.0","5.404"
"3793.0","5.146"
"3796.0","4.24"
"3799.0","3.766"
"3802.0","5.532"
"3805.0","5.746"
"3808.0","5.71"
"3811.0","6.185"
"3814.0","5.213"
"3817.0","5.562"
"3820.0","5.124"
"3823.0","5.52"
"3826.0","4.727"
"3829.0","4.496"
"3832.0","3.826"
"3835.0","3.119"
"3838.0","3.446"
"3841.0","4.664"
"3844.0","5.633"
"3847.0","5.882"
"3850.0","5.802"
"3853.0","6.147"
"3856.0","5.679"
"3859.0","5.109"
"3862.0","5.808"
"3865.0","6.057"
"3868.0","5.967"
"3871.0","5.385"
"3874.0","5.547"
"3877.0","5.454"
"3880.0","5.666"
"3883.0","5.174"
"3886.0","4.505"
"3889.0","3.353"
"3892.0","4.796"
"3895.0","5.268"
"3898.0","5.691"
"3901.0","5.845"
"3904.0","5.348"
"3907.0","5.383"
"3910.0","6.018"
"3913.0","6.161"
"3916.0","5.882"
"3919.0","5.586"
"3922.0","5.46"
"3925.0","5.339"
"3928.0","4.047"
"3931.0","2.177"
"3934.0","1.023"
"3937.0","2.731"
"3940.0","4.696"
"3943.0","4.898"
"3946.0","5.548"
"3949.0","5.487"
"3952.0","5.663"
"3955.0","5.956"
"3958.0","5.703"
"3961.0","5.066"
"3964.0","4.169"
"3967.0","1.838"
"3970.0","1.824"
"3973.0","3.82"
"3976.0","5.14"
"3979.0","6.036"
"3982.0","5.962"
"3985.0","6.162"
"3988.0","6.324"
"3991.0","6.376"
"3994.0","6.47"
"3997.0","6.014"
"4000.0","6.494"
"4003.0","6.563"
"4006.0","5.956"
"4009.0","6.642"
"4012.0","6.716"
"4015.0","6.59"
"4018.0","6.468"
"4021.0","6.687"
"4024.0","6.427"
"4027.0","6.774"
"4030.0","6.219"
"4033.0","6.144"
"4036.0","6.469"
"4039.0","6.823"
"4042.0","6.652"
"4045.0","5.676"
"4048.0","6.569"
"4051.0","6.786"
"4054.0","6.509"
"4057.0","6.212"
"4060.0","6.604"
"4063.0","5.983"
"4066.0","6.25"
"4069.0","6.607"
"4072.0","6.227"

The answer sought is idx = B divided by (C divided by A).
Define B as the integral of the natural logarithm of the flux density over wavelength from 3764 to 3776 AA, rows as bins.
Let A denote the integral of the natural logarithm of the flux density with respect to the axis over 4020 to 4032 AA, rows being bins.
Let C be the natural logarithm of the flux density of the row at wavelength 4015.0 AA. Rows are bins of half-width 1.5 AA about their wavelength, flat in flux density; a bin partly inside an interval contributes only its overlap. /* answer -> 221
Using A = 22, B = 19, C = 1.89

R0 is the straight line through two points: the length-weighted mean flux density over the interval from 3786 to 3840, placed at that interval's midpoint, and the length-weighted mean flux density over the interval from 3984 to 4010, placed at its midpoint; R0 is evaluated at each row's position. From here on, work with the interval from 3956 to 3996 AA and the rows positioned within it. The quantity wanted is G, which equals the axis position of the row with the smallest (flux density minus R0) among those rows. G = 3970.0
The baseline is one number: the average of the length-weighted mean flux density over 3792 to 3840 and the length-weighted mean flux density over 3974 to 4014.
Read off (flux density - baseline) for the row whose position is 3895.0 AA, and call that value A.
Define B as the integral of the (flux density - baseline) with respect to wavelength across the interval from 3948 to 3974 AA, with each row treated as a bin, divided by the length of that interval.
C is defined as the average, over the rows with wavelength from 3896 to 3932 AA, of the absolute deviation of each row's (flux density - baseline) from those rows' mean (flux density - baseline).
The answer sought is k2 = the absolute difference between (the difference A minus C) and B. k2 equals 0.18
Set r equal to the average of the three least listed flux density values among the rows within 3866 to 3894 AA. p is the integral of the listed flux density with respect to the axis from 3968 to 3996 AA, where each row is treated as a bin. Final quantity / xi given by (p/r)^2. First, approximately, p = 148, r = 4.2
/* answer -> 1236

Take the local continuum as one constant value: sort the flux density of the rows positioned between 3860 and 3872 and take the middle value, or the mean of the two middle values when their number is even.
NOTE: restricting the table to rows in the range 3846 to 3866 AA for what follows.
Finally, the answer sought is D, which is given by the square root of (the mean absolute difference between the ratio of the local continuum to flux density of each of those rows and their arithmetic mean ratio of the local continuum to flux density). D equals 0.20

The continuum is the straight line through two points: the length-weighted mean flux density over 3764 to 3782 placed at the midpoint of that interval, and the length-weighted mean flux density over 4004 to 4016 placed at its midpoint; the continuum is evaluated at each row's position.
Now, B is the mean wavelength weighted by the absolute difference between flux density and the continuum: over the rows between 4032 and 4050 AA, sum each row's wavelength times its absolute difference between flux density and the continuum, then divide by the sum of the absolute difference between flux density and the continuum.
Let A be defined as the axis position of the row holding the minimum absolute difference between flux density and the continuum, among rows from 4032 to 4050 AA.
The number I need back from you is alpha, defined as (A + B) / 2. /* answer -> 4041.5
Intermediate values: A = 4042.0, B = 4041.0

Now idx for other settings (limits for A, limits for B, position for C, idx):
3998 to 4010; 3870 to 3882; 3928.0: 326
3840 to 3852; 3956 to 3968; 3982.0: 193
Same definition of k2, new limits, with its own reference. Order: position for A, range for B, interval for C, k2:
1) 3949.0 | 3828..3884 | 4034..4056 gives 0.03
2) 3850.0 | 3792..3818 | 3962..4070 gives 0.17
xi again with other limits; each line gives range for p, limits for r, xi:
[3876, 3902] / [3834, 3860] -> 1236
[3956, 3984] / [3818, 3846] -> 1297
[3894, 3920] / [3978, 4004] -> 609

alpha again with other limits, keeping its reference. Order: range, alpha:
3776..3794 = 3787.8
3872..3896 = 3884.0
